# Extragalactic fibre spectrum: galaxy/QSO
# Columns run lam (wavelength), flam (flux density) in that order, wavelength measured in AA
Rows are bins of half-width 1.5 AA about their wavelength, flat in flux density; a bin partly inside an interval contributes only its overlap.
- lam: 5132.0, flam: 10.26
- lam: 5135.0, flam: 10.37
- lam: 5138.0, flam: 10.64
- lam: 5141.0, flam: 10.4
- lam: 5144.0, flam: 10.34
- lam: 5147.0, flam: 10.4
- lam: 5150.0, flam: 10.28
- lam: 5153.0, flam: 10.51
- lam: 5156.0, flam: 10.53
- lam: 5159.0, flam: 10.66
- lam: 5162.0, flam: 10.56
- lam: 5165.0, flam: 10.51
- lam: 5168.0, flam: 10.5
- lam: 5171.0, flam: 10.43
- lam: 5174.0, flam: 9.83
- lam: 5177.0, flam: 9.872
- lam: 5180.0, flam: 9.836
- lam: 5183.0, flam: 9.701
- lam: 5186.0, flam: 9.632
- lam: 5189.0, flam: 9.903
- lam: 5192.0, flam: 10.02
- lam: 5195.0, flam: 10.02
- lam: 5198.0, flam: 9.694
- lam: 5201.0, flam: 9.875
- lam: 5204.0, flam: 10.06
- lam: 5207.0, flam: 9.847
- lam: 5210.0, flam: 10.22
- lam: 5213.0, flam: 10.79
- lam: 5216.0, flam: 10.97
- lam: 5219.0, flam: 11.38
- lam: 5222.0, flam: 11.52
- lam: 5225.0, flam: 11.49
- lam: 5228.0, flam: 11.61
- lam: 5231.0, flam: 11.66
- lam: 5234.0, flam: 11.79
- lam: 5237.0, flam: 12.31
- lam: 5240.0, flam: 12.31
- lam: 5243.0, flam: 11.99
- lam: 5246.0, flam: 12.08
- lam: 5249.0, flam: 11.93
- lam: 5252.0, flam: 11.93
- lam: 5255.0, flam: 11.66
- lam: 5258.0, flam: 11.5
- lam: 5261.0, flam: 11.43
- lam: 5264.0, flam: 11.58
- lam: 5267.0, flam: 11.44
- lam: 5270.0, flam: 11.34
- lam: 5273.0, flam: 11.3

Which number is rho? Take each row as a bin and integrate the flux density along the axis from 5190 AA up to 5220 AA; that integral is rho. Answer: 308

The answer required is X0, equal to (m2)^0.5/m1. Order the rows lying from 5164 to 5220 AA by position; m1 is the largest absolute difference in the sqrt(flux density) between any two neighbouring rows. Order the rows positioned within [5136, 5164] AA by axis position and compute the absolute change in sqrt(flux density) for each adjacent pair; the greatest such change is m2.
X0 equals 2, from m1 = 0.09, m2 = 0.037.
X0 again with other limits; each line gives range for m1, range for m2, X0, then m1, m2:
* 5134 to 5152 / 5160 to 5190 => 7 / 0.04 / 0.094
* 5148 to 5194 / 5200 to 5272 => 3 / 0.09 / 0.088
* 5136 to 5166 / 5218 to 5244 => 7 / 0.04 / 0.075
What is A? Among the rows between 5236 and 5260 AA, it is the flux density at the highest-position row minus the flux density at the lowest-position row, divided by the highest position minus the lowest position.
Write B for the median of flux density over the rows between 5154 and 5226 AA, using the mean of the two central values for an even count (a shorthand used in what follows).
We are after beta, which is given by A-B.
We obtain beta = -10.2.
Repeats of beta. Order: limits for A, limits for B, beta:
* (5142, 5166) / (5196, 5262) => -11.5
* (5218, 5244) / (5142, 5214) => -10.1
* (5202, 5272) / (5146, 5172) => -10.5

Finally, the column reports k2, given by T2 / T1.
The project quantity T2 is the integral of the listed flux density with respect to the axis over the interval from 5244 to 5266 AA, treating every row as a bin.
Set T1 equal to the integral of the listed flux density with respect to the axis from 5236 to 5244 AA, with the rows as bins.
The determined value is 2.6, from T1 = 98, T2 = 258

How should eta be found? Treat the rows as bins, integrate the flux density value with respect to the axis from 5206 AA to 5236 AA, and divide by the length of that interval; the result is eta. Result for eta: 11.2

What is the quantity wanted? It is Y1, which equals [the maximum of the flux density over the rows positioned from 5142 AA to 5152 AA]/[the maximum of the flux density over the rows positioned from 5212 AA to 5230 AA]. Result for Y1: 0.90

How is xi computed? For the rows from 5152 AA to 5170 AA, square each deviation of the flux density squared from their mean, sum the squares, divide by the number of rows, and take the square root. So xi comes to 1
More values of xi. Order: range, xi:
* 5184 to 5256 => 20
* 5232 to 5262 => 7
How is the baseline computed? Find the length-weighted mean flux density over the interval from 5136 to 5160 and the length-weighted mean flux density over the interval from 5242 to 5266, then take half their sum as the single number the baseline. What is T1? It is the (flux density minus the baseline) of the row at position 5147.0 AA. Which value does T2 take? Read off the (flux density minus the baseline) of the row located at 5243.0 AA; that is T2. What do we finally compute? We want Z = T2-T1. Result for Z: 1.6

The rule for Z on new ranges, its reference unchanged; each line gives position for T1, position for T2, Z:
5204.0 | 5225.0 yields 1.4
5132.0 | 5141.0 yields 0.1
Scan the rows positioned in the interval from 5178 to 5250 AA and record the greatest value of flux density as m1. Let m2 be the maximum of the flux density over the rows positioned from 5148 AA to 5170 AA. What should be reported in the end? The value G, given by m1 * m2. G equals 131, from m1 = 12.31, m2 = 10.66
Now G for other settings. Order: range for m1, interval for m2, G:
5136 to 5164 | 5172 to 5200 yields 107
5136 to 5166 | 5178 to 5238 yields 131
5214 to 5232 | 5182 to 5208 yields 117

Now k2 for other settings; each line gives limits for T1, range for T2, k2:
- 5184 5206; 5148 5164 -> 0.8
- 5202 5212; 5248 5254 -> 0.7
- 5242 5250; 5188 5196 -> 0.8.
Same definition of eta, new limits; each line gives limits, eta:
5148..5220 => 10.2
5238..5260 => 11.9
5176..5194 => 9.8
